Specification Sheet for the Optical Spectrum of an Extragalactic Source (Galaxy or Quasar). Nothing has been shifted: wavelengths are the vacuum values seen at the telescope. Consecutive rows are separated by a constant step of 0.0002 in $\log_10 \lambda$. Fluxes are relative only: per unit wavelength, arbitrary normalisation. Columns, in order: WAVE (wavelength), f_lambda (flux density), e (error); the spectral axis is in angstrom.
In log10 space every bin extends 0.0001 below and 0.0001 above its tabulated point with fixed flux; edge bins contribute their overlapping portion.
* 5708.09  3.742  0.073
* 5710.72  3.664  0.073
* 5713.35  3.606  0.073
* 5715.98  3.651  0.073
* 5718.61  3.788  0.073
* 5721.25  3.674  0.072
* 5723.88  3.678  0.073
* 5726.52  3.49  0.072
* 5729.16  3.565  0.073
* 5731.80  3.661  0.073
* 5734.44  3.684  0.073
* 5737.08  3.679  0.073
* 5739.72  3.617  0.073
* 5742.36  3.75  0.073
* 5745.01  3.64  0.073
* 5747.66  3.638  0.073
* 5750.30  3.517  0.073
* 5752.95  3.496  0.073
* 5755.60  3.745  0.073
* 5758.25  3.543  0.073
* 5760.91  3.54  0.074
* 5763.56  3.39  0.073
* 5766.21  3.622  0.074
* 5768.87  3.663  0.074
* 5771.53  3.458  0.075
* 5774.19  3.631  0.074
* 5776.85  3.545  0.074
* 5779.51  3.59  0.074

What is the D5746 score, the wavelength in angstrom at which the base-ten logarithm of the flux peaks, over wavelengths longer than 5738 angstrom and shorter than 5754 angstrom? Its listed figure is 5742.36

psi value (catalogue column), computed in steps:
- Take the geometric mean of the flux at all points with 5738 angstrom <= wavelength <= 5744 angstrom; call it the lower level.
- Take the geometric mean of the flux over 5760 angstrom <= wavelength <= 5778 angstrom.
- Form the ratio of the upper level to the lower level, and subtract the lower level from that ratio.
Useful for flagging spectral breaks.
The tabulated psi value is -2.72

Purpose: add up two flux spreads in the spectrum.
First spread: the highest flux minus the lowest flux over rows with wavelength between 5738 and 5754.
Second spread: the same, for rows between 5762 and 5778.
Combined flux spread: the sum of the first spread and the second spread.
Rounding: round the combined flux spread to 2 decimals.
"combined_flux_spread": 0.53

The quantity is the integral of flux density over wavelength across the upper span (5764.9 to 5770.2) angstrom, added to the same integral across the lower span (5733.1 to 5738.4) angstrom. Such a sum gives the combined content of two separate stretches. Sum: 38.8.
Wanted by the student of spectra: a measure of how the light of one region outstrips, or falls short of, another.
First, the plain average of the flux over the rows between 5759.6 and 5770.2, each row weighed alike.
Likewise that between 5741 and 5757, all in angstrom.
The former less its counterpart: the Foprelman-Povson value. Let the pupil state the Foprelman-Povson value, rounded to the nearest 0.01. -0.08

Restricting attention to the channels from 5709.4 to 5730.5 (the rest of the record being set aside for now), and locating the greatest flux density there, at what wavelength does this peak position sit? 5718.61 angstrom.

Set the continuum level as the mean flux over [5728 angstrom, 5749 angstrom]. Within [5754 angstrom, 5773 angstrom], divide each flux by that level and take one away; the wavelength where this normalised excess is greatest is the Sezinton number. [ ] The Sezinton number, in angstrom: 5755.60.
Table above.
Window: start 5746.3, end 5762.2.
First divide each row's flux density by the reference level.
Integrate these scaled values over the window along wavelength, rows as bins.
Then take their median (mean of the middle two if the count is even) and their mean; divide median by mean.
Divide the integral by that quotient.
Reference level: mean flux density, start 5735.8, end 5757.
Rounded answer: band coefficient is 15.8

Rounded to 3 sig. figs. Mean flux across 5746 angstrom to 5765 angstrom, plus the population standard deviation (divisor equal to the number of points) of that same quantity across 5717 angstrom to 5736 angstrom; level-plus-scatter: 3.64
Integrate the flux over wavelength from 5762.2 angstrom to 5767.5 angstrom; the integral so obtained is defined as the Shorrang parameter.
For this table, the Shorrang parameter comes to 18.6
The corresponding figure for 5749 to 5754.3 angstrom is 18.6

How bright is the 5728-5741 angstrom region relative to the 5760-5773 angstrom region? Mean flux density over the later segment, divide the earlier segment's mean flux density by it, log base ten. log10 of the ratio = 0.013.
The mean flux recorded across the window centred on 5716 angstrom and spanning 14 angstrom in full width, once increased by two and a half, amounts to 6.18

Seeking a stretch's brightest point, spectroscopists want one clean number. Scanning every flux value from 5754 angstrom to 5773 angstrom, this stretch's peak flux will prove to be 3.745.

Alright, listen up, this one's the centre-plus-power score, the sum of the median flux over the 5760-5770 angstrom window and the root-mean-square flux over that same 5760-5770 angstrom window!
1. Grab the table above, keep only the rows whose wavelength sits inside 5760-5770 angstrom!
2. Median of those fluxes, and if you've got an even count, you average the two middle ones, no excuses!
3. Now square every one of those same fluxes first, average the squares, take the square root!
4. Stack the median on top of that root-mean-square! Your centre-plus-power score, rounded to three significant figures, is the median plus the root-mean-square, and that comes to 7.14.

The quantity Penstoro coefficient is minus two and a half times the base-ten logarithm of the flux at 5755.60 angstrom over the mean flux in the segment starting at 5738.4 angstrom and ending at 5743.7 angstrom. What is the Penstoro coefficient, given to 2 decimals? -0.02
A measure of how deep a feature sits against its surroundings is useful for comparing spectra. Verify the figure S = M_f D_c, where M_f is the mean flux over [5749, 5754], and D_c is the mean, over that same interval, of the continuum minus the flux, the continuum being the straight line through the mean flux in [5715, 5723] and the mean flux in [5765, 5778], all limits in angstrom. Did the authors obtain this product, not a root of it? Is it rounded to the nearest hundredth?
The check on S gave 0.43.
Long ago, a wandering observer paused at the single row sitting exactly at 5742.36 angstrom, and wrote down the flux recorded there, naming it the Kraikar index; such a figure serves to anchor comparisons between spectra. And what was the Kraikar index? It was 3.75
